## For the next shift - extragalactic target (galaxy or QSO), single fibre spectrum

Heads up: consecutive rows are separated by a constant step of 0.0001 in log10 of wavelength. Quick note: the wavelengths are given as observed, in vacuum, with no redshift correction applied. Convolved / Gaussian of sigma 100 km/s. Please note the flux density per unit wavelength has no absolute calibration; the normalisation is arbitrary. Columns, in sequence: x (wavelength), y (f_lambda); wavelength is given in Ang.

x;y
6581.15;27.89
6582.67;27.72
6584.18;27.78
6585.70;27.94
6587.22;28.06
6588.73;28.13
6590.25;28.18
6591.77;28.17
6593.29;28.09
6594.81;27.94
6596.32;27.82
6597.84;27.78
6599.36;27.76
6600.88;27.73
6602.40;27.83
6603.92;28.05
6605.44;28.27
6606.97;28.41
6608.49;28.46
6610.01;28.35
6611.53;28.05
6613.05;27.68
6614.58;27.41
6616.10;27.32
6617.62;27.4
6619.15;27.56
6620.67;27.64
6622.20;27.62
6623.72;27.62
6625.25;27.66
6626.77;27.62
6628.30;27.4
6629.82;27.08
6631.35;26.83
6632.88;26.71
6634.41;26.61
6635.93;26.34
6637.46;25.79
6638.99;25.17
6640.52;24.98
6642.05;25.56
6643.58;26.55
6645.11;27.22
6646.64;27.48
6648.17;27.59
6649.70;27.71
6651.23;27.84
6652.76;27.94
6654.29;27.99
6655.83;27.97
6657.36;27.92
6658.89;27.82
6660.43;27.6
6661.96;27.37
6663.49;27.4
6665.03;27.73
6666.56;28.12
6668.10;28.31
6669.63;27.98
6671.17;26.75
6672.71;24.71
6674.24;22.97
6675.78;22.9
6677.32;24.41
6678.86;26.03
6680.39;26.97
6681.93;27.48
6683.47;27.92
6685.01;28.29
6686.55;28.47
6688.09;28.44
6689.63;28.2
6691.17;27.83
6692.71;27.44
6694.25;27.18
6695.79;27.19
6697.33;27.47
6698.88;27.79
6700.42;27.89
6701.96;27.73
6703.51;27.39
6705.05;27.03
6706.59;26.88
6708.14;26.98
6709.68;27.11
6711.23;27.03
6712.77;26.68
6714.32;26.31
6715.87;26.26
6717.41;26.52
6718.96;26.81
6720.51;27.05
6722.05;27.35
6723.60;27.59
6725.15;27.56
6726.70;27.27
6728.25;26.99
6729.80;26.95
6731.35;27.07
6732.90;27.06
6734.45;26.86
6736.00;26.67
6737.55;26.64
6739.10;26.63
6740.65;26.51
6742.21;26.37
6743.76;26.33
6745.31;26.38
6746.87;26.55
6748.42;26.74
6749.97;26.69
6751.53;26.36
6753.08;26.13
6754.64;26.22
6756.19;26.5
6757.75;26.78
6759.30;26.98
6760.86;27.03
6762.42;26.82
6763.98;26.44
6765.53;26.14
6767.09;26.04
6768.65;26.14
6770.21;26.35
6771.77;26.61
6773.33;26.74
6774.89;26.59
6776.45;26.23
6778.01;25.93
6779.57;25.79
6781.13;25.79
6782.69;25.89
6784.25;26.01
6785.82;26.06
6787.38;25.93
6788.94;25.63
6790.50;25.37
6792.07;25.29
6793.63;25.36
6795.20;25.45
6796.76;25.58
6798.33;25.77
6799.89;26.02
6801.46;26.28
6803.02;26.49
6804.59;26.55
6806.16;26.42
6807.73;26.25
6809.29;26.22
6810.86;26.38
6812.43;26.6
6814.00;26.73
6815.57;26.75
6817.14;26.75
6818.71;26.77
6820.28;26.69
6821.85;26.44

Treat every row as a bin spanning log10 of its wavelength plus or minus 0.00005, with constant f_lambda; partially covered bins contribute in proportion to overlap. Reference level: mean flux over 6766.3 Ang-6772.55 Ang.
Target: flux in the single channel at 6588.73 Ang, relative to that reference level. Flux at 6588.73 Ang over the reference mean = 1.07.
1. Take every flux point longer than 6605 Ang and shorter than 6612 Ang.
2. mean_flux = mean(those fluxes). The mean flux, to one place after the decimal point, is 28.3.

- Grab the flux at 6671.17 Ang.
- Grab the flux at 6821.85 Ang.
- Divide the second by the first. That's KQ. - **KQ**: 0.99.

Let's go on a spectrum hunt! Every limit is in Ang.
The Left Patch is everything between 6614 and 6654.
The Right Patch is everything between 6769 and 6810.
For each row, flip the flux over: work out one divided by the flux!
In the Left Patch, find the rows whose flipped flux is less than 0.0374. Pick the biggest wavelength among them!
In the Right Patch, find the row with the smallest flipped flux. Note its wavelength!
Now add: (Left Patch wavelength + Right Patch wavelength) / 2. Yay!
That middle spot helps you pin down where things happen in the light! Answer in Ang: 6713.0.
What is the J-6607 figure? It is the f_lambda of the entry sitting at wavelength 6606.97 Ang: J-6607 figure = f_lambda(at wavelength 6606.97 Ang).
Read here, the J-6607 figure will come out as 28.41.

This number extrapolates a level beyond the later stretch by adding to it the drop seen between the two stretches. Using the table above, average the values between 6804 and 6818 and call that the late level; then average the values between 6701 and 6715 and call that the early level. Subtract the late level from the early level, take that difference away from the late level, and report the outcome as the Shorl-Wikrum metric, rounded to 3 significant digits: 26.0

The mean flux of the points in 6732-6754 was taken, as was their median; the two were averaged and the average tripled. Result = 79.7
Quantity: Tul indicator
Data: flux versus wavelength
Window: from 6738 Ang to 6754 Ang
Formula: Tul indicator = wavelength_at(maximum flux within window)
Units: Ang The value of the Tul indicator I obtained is 6748.42 Ang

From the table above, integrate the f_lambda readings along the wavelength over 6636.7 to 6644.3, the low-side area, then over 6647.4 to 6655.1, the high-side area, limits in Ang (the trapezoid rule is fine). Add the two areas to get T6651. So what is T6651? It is 409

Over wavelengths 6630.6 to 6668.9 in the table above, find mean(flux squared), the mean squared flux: 738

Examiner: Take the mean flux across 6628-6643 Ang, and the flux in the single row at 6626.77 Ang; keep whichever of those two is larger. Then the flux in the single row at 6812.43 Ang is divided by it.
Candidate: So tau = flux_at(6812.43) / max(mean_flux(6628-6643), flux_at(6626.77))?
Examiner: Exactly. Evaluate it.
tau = 0.963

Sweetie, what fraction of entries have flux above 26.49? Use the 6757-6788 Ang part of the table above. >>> 0.35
